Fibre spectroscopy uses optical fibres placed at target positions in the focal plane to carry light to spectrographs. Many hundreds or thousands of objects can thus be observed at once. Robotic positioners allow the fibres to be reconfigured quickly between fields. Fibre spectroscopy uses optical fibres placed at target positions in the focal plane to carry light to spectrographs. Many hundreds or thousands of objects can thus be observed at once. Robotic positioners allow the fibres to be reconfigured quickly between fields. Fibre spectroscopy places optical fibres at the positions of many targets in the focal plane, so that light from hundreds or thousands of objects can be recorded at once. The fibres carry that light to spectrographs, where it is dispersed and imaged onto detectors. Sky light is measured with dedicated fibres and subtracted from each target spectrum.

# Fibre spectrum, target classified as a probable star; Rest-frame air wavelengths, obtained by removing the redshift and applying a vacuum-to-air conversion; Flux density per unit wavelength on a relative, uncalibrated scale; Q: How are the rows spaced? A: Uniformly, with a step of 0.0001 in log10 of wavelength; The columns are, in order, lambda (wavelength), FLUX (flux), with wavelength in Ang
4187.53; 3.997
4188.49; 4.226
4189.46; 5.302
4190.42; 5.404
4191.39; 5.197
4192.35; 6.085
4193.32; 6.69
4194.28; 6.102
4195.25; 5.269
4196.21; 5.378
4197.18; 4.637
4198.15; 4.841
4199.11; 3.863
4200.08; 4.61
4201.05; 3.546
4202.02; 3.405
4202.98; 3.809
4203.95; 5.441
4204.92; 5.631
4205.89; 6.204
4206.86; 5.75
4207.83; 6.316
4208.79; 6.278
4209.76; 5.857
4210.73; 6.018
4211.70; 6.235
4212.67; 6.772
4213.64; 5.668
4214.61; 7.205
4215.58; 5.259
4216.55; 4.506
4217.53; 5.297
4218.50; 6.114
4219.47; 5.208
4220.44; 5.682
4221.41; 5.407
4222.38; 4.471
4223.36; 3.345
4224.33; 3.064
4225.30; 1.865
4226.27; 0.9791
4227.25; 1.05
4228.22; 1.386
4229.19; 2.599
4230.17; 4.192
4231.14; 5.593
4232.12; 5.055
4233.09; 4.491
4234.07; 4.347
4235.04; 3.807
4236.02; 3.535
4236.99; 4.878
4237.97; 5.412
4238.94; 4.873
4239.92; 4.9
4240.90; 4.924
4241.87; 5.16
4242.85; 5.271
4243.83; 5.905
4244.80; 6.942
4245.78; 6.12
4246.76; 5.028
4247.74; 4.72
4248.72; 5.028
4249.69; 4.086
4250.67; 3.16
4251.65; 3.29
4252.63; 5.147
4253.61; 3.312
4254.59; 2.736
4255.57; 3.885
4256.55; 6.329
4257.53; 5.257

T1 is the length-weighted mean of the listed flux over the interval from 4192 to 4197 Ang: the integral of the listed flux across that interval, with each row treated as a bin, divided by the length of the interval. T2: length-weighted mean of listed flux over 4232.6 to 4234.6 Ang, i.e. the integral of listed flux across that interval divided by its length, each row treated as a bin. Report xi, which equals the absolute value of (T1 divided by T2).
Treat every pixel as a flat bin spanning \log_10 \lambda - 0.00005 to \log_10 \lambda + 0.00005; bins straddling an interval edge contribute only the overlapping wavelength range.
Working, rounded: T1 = 5.8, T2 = 4.4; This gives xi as 1.32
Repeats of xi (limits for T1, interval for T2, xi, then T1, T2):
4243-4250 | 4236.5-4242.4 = 1.08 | 5.4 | 5.0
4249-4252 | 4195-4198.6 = 0.72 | 3.6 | 5.0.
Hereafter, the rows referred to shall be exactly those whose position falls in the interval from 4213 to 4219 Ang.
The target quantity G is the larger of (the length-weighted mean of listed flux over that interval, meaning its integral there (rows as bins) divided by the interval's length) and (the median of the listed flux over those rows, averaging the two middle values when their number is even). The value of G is 5.70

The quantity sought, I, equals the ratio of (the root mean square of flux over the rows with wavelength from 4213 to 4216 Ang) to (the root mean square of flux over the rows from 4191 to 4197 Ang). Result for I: 1.05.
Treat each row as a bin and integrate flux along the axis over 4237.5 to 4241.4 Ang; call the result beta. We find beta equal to 20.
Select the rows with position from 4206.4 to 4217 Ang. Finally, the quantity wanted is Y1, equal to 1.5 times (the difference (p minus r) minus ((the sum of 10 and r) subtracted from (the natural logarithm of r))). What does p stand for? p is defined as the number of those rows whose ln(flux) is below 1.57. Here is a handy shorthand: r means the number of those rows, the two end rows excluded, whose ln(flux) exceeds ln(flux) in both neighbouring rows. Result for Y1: 15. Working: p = 1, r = 3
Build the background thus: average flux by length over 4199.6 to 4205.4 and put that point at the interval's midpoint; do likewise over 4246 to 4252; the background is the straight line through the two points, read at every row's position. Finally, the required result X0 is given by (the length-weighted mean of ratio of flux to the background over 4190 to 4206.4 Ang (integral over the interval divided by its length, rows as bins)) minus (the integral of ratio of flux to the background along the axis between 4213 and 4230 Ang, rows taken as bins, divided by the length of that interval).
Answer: 0.21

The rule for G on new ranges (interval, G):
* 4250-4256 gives 3.60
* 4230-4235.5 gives 4.61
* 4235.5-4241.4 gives 4.89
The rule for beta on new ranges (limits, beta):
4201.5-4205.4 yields 18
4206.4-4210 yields 22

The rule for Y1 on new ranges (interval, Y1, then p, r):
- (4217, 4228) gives 23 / 6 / 2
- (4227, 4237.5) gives 27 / 8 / 1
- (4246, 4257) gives 24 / 7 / 2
